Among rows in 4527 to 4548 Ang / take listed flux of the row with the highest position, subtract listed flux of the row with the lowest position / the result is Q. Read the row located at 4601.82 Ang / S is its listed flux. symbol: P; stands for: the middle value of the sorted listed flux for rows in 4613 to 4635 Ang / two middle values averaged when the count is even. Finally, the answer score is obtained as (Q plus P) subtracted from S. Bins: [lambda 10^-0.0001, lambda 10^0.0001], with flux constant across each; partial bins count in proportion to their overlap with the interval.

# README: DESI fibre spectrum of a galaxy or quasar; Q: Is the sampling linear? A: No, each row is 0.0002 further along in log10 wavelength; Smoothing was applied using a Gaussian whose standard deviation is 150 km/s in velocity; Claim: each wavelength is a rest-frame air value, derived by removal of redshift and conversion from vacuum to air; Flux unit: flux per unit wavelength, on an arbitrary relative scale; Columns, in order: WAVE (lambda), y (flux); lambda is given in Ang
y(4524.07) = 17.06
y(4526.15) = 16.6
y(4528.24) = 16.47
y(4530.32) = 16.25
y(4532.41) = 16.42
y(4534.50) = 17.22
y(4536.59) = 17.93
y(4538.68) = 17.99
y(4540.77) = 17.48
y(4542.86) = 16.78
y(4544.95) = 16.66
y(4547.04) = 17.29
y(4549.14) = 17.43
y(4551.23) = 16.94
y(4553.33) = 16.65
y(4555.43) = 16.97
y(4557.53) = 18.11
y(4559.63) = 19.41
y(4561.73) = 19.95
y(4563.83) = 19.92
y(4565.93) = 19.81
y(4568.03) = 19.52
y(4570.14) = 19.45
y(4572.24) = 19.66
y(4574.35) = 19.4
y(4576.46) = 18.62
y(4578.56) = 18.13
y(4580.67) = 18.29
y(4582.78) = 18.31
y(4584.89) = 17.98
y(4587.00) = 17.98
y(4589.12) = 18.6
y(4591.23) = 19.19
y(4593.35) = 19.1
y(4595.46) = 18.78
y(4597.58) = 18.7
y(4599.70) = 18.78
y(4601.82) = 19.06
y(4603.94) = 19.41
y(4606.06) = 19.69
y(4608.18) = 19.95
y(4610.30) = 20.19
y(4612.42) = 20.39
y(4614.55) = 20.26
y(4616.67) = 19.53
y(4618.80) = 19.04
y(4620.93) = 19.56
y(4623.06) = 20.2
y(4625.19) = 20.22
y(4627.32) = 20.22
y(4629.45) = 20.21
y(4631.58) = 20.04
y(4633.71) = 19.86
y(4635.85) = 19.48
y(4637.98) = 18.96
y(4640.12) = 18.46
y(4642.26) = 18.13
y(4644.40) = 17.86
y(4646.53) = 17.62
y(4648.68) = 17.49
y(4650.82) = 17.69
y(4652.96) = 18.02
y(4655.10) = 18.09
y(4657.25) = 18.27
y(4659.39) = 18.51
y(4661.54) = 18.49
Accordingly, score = -1.9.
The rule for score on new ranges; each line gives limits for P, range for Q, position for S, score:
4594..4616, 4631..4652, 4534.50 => 0.0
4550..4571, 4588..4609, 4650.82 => -3.1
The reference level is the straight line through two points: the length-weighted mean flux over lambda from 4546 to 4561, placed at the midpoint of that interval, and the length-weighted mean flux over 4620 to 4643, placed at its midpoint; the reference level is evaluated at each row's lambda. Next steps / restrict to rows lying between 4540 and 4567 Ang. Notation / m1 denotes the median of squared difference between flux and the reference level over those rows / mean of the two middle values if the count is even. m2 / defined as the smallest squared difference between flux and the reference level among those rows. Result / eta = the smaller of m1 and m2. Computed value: 0.002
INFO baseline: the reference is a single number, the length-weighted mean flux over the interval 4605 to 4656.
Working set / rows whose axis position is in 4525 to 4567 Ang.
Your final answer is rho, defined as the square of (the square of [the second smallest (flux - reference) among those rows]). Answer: 61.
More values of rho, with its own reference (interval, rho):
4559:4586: 1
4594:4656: 7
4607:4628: 0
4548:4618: 27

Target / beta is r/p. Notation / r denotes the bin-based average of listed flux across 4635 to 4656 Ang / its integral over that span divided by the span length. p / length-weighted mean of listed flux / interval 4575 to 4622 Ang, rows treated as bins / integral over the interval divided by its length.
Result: 0.95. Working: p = 19.1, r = 18.2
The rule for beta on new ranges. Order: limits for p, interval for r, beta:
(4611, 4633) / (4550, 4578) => 0.94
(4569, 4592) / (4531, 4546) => 0.92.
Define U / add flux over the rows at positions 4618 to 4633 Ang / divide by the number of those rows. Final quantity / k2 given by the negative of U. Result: -19.9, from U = 19.9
